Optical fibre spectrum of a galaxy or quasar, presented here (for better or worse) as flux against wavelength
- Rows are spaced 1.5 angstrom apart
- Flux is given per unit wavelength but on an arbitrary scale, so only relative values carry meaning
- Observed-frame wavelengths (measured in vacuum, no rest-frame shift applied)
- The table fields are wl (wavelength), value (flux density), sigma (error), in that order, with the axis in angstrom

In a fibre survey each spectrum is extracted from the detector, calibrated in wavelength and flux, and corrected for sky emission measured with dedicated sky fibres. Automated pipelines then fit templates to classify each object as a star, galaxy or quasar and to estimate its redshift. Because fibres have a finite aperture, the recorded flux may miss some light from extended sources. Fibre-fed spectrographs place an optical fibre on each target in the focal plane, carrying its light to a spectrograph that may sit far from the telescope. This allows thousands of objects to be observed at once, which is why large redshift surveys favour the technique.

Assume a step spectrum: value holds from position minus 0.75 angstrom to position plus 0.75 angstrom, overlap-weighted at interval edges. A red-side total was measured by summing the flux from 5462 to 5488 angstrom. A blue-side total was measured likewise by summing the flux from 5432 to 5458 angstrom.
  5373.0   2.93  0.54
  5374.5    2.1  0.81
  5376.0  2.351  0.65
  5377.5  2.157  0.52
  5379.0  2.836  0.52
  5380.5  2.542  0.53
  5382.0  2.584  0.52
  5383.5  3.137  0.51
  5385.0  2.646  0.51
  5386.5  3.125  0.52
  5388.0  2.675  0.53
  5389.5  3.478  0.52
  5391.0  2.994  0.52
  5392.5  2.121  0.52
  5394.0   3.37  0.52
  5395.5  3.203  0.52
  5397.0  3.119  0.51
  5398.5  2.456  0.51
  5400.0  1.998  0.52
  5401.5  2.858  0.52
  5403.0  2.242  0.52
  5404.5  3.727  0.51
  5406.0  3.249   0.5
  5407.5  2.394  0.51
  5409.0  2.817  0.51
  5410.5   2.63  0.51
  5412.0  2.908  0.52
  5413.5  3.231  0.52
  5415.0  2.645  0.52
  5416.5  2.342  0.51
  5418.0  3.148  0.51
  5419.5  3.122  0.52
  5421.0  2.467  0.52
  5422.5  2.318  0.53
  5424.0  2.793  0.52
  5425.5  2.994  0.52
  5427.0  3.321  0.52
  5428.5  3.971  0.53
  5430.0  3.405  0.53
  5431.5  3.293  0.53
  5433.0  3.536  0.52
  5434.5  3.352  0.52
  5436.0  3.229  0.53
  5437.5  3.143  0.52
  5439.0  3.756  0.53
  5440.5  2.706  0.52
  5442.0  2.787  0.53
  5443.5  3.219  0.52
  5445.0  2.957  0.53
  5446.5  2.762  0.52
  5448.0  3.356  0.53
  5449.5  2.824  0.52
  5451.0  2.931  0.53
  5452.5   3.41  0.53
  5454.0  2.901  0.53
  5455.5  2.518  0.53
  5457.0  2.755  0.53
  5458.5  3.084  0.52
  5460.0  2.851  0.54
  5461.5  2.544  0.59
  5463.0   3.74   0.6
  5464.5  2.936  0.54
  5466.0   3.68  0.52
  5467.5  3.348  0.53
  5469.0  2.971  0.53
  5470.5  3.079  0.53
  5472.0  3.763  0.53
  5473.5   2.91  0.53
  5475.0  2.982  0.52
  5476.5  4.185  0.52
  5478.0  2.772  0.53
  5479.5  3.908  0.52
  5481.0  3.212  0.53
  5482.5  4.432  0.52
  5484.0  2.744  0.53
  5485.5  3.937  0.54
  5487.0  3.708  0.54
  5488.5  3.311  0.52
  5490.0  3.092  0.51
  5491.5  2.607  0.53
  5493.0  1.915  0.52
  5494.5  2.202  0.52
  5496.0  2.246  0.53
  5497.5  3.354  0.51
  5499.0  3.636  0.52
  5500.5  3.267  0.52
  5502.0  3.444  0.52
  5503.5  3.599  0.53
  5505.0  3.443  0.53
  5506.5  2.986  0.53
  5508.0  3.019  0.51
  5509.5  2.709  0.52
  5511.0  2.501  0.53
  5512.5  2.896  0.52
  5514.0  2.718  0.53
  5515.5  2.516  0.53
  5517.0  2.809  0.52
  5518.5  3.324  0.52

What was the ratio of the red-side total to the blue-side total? 1.12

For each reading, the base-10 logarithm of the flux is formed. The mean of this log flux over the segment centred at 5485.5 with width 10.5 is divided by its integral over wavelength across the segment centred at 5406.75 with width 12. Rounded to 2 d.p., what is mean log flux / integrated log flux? 0.10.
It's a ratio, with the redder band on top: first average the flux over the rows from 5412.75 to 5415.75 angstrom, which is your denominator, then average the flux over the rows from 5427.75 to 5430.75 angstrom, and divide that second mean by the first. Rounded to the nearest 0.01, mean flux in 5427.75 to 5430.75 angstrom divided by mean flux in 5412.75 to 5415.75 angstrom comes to 1.26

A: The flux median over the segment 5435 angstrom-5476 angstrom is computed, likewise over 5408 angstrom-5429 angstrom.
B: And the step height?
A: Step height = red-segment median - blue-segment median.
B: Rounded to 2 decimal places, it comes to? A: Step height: 0.11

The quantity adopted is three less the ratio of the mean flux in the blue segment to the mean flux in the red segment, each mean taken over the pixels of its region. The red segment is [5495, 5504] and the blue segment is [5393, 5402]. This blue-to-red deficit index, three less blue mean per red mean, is 2.13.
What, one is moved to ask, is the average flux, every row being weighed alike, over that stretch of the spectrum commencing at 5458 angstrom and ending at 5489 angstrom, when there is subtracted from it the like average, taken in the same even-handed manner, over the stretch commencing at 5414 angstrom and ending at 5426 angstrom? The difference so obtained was 0.61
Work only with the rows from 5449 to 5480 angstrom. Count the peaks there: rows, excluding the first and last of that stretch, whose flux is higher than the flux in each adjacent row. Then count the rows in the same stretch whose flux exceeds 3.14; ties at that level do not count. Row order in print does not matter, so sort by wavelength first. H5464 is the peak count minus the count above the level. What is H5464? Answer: -1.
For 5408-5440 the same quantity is -7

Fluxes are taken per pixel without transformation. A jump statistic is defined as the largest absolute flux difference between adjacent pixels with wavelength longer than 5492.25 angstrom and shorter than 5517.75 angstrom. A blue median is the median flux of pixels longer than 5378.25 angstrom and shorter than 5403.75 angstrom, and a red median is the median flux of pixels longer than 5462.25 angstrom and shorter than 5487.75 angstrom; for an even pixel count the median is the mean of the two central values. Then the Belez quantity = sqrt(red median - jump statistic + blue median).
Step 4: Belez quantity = 2.25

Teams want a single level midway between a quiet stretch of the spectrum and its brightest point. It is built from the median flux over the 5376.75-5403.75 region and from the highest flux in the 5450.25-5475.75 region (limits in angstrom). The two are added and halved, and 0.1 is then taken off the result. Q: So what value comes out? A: 3.16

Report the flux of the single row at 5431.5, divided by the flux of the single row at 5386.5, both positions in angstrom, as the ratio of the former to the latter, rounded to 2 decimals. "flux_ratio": 1.05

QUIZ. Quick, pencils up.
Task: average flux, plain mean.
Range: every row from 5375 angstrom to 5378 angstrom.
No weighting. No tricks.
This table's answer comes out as 2.25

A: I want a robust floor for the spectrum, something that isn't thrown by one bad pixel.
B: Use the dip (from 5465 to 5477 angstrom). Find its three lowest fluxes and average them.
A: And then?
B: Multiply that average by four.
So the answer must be 11.8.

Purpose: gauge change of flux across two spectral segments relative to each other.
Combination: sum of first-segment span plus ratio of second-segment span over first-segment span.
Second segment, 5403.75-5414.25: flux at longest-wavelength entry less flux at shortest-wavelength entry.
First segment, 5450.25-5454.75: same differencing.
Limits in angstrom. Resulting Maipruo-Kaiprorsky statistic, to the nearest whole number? 17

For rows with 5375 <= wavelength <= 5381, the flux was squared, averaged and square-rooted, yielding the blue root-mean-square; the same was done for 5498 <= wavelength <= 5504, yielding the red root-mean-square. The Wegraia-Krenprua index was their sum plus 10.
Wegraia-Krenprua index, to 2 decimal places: 15.97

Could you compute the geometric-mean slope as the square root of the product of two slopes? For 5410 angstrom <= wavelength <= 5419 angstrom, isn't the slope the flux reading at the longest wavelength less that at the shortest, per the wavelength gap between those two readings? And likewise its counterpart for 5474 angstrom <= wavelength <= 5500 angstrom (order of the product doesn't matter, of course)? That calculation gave 0.043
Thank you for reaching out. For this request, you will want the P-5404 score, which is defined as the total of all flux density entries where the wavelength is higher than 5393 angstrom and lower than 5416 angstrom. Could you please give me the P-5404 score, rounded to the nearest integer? 43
